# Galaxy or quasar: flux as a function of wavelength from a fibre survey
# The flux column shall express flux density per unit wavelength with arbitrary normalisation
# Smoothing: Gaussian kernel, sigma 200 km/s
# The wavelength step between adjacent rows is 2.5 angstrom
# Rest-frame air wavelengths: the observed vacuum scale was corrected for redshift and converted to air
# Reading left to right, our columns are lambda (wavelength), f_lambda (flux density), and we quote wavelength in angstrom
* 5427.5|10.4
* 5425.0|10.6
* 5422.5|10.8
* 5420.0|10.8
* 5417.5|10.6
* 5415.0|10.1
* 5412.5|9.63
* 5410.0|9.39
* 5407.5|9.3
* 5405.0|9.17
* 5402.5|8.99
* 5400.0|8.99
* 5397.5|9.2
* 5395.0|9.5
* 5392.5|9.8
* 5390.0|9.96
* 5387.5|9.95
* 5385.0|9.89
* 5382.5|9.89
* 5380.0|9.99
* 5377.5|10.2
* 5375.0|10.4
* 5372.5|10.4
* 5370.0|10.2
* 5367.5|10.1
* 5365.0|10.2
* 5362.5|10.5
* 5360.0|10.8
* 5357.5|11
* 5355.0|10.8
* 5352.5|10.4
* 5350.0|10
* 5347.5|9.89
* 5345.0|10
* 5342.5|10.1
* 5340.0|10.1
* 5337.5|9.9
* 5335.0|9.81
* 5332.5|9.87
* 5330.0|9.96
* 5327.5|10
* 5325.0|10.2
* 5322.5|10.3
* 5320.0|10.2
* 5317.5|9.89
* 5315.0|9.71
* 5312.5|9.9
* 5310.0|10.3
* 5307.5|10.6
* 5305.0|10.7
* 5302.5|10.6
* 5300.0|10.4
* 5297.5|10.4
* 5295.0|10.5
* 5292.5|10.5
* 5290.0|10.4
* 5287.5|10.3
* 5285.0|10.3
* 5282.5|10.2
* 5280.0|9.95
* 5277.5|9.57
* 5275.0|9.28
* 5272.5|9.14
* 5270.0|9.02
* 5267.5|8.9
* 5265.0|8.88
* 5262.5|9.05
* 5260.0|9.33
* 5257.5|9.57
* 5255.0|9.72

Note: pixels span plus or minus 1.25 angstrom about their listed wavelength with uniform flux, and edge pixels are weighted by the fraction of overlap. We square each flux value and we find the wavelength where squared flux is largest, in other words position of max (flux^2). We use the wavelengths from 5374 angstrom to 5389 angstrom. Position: 5375.0 angstrom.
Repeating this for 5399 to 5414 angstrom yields 5412.5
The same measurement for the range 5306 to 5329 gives 5307.5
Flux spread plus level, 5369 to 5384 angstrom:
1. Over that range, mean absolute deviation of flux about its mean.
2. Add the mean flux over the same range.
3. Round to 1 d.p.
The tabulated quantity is 10.3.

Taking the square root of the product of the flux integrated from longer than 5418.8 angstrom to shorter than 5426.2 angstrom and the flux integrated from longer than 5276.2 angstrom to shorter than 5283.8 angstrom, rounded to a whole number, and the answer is 77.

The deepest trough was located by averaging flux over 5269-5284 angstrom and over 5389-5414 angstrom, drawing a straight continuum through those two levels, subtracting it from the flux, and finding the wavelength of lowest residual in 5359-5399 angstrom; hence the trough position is 5397.5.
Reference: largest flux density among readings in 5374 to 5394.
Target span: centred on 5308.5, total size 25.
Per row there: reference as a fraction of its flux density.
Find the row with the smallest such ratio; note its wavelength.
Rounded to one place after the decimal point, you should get 5305.0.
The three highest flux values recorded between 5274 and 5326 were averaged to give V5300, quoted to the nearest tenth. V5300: 10.6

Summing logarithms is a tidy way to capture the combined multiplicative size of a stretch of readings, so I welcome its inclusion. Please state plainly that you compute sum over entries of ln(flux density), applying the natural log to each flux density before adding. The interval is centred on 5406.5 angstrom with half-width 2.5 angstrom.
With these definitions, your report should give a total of 4.4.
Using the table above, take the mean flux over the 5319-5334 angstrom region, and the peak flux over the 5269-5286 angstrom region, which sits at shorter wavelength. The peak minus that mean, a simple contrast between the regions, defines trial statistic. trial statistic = 0.2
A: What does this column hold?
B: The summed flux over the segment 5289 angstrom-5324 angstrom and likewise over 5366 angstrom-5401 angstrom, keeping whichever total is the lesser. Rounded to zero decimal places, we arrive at 138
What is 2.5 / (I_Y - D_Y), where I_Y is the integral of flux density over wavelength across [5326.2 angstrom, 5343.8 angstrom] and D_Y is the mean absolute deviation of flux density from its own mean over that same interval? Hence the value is 0.0143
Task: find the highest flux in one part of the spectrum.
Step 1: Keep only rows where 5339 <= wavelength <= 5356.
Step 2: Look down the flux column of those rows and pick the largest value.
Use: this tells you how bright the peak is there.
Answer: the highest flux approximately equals 10.8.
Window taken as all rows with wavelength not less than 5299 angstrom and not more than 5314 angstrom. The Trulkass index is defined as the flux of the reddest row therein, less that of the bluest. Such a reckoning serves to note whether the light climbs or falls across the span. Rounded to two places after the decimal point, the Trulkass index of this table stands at -0.50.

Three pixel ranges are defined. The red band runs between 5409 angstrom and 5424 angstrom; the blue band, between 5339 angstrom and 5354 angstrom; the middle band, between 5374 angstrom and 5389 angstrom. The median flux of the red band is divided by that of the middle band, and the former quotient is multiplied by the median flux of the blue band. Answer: 10.4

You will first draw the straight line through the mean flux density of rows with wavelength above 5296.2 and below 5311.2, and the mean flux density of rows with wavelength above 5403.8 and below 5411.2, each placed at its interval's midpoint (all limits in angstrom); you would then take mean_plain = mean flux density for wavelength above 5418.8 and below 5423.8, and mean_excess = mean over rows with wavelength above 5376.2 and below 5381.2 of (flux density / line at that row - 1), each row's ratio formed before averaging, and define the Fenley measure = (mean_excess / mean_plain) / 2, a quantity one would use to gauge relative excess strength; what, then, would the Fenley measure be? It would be 0.0023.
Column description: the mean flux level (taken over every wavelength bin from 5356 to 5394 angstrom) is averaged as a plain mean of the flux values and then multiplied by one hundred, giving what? 1022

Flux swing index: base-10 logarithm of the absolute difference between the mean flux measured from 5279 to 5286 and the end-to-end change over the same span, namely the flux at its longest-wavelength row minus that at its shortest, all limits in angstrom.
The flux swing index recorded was 0.99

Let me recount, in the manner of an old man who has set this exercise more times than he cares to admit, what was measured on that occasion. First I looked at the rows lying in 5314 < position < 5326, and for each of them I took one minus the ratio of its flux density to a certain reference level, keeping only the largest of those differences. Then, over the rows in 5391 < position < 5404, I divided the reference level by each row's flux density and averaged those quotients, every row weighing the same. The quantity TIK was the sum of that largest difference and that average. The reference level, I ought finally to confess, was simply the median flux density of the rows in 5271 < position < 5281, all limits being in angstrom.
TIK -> 0.98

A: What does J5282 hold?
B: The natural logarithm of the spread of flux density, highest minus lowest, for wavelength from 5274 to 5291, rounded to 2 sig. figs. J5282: 0.11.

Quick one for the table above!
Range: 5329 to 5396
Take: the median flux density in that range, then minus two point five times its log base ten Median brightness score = -2.50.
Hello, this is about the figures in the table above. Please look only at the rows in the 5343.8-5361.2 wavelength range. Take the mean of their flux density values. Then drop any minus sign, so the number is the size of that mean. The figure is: 10.4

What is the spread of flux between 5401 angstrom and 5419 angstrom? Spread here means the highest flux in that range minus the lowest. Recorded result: 1.61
